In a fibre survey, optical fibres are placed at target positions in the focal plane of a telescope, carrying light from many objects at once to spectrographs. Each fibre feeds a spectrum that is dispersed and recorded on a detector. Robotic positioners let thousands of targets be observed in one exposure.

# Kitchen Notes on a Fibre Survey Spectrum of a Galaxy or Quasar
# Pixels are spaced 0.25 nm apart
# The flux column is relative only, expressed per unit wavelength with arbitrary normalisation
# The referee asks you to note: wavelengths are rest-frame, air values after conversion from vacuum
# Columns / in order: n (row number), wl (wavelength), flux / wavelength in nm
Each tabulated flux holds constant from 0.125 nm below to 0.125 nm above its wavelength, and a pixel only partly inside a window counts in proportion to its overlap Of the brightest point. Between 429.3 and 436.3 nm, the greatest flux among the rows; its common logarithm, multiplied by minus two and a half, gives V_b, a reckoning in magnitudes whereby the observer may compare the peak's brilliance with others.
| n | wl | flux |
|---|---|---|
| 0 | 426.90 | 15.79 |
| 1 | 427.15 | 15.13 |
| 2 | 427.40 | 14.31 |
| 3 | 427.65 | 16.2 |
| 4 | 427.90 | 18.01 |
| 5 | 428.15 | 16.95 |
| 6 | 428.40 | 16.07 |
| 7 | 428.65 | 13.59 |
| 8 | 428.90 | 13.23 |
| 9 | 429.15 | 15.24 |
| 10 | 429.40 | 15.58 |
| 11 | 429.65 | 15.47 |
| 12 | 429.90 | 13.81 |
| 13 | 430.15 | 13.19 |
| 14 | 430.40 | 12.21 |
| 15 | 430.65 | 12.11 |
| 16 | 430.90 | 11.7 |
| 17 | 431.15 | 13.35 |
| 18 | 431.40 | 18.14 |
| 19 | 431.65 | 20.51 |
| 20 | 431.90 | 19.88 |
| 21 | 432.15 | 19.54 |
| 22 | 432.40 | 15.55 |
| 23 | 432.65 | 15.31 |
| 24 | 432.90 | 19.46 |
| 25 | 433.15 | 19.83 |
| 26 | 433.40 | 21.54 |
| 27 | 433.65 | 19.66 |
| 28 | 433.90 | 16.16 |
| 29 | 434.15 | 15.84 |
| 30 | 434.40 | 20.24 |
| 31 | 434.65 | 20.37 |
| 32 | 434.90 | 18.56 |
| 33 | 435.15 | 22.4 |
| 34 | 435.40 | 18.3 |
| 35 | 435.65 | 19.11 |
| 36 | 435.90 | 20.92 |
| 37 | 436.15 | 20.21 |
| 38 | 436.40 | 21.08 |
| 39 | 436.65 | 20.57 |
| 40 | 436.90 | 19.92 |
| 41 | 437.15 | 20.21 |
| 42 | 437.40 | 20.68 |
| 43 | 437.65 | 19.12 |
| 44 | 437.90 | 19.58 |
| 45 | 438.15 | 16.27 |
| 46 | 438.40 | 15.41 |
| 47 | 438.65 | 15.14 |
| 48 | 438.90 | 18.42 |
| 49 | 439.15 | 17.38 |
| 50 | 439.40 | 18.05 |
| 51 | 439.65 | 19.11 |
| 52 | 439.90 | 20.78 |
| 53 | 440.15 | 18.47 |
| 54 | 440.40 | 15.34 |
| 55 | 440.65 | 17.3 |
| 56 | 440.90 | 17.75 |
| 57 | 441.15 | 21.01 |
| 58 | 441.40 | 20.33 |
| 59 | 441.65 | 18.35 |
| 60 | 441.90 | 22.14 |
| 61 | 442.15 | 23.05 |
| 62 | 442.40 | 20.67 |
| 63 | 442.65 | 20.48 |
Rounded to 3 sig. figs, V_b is -3.38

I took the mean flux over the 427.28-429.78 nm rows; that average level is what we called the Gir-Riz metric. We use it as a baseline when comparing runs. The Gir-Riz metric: 15.5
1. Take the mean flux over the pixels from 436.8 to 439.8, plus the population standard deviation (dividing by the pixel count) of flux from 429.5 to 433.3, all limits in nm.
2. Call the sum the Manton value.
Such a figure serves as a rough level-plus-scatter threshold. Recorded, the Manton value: 21.4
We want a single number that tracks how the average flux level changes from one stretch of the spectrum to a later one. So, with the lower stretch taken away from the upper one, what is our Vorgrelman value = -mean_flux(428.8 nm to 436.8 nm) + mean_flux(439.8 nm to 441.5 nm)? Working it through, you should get 1.2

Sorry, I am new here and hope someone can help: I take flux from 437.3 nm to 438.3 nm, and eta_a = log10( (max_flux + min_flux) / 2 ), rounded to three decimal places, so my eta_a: 1.267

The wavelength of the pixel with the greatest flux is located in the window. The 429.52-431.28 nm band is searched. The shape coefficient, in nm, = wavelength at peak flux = 429.65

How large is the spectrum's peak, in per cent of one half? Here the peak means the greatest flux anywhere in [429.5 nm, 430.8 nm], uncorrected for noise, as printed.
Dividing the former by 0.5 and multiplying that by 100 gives 3094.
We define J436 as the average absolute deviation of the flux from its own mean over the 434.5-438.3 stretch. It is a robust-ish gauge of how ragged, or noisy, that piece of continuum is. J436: 1.1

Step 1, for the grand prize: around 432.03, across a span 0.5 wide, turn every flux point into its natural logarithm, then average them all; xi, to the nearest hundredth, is 2.98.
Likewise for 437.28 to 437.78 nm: 2.99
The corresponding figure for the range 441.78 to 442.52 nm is 3.09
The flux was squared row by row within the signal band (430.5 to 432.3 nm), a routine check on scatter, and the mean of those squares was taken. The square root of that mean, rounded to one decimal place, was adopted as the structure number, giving 16.9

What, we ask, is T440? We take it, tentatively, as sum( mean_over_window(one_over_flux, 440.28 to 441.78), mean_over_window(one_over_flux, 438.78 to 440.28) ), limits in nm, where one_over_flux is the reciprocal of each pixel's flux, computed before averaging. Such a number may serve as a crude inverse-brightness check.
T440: 0.109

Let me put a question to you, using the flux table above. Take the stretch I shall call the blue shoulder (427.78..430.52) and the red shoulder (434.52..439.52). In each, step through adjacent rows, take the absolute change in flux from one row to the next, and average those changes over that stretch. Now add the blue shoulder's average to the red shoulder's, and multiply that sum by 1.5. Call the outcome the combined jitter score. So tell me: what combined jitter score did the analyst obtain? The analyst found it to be 3.7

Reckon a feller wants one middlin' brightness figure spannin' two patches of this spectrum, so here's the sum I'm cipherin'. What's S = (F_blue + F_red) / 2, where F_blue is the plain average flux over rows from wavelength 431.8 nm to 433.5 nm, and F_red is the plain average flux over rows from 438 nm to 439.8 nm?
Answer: 17.9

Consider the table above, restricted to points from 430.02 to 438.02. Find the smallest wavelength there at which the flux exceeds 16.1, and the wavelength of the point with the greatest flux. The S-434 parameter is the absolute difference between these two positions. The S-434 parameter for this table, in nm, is 3.75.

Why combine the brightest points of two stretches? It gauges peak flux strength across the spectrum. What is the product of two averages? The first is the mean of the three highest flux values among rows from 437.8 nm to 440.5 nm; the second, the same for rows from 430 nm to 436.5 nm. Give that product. 430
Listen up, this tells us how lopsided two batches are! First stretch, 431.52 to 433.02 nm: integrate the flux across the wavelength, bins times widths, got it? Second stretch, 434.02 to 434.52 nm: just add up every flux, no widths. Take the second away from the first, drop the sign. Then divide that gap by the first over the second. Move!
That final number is 11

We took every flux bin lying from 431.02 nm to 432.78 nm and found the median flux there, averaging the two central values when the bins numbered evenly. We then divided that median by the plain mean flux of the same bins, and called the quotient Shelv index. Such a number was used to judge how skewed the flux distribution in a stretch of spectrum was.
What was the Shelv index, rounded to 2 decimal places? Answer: 1.04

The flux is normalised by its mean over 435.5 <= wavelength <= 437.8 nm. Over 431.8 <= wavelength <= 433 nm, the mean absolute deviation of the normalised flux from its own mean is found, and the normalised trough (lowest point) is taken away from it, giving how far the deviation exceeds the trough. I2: -0.66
